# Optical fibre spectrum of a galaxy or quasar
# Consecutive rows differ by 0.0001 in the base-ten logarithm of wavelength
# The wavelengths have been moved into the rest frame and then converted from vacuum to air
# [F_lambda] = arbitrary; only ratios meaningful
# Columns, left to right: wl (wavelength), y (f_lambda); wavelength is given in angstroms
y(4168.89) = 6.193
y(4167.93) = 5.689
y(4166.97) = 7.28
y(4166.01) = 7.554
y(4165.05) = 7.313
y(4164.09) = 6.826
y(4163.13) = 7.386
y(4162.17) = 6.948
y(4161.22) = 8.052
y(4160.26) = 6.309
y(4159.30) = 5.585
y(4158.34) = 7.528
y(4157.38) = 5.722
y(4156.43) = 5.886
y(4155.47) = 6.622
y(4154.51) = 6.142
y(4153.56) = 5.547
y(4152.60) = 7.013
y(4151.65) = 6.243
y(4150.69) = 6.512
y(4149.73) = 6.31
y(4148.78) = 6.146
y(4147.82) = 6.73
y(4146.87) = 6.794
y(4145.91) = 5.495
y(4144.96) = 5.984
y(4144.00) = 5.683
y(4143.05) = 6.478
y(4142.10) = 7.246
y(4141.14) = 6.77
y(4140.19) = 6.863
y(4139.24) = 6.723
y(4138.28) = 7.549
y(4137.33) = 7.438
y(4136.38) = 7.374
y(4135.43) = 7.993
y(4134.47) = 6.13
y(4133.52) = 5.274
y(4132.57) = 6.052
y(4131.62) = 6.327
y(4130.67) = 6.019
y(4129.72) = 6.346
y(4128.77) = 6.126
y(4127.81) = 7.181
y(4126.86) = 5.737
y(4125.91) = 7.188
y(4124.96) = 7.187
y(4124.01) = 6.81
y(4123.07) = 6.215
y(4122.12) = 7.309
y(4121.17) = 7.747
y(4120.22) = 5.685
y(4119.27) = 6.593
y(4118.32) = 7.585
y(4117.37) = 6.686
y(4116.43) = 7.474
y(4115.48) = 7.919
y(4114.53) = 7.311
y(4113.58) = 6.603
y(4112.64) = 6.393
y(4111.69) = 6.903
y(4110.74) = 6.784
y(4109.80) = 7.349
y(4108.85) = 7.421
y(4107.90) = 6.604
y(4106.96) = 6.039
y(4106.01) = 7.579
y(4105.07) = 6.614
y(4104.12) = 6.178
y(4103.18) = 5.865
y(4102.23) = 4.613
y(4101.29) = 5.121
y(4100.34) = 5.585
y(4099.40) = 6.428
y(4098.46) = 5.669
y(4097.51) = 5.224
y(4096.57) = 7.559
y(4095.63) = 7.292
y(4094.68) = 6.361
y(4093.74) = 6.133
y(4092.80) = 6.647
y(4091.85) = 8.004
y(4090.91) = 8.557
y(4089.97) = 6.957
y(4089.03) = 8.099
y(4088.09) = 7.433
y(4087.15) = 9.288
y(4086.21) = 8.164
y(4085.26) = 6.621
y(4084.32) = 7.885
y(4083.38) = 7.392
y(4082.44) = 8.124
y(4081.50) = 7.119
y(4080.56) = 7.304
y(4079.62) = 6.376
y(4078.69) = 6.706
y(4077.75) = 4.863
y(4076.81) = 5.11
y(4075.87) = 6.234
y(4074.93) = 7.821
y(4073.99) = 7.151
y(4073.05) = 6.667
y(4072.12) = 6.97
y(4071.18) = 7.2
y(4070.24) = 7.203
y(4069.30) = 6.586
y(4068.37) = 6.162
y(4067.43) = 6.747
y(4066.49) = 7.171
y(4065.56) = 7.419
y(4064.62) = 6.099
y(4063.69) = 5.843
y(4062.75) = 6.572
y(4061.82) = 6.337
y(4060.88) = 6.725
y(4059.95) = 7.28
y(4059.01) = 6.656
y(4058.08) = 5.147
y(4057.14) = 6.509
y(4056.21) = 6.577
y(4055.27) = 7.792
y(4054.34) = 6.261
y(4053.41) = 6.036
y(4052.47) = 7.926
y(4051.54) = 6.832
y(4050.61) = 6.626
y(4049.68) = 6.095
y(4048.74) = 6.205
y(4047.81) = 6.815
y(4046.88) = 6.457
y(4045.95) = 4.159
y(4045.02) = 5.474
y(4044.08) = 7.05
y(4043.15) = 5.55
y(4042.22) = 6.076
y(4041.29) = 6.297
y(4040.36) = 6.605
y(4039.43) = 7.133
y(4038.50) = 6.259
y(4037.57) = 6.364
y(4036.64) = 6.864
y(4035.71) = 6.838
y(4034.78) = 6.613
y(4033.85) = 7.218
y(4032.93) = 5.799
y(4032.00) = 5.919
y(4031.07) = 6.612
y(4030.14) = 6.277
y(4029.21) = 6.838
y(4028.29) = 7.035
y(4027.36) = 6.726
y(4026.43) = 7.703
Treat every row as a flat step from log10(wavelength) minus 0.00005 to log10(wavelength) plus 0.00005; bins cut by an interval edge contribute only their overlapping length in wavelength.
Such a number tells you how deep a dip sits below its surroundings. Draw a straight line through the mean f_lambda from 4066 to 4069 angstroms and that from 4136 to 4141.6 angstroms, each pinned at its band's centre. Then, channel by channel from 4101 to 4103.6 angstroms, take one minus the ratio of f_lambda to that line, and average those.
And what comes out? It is 0.25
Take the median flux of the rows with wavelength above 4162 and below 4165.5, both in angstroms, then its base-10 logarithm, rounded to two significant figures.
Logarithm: 0.85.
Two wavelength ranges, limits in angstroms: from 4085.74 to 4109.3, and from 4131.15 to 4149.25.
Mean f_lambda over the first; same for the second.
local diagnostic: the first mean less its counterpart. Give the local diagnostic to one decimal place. 0.2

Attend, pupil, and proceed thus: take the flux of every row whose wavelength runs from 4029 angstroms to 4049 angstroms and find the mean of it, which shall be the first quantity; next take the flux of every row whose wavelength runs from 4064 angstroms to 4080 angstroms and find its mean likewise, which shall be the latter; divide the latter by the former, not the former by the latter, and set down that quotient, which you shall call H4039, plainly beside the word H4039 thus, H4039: 1.04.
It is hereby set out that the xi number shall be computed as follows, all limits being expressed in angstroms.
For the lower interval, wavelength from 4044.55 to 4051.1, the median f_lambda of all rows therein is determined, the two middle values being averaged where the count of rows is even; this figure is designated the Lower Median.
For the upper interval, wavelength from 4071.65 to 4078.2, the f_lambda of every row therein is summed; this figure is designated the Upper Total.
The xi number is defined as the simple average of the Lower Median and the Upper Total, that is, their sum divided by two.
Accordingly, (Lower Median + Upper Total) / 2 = 25.5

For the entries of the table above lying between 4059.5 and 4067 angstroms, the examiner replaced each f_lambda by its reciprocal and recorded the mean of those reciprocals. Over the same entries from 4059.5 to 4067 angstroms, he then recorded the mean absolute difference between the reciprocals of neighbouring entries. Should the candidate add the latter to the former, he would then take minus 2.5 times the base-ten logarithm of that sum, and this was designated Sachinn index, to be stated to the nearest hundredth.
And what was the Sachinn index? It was 1.97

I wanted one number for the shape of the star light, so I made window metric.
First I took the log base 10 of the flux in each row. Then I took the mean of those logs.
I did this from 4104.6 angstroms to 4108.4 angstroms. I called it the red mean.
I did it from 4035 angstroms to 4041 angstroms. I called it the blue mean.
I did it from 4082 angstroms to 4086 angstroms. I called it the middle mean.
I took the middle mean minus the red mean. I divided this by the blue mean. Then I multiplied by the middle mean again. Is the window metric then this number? 0.05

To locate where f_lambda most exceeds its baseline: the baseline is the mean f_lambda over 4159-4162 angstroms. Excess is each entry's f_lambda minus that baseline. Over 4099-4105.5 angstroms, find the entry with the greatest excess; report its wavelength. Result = 4105.07 angstroms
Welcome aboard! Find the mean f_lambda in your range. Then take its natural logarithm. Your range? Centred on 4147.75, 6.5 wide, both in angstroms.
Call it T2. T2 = 1.84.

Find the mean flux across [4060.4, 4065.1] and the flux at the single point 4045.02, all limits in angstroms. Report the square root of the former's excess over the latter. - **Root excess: 0.92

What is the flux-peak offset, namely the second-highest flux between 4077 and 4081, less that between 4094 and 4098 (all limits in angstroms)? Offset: -0.6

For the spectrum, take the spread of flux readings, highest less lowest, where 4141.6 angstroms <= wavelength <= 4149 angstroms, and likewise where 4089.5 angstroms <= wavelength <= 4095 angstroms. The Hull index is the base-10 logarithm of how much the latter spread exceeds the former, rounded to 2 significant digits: -0.17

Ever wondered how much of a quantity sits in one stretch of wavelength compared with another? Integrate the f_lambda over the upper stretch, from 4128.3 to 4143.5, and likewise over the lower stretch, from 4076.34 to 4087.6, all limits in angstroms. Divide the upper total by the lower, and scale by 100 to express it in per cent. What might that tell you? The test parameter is 127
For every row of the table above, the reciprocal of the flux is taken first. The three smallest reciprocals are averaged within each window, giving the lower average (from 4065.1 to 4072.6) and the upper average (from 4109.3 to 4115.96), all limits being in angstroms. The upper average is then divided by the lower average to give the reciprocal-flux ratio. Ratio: 0.97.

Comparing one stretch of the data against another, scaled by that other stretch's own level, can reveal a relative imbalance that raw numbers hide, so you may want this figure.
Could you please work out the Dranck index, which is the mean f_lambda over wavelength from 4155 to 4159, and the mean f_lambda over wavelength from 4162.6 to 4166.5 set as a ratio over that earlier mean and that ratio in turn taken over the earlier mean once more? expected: 0.18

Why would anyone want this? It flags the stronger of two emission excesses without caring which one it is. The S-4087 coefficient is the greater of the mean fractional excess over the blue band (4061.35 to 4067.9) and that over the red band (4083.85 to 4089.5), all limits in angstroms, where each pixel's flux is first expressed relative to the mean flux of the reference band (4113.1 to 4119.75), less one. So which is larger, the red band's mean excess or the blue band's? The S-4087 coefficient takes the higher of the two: 0.10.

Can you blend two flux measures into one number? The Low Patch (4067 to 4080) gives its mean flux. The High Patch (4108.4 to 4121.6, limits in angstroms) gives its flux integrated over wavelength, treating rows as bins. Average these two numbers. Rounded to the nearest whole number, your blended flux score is 50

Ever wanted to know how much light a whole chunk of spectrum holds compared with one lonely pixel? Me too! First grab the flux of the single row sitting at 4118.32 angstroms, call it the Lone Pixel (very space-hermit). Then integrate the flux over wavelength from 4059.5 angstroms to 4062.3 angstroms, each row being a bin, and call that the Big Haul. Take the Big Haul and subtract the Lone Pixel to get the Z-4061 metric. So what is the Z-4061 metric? 11.4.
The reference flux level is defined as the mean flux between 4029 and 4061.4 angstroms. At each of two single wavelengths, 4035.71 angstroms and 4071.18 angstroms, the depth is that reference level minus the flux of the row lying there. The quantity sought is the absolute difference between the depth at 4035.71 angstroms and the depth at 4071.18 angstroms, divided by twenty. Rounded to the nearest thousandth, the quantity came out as 0.018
